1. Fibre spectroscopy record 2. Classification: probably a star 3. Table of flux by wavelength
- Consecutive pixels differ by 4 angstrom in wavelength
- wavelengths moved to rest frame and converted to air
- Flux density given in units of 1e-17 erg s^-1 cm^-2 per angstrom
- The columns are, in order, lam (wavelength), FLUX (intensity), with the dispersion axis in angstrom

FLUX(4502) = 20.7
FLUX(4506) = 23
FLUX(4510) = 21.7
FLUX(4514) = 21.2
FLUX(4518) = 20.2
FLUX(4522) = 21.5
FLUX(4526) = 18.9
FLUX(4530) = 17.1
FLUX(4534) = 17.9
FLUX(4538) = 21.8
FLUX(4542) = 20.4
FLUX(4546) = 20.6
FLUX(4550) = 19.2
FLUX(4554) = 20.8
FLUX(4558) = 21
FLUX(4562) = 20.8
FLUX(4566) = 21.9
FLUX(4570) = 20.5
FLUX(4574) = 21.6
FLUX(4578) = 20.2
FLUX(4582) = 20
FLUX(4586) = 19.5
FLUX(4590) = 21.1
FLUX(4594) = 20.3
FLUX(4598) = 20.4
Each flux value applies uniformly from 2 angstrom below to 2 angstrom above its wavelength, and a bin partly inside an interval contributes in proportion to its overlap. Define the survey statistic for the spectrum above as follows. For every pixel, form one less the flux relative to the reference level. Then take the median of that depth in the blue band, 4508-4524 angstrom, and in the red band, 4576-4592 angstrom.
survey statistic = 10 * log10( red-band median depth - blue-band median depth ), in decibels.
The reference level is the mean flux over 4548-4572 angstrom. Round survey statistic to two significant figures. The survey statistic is -12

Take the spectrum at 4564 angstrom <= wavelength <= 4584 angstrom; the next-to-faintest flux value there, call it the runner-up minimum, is 20.2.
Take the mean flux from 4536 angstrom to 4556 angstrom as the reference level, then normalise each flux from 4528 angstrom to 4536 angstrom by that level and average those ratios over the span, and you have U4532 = 0.85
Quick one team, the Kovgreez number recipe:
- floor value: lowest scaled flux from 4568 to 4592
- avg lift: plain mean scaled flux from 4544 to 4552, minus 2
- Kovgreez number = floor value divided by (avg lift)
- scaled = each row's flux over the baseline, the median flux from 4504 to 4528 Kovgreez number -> -0.855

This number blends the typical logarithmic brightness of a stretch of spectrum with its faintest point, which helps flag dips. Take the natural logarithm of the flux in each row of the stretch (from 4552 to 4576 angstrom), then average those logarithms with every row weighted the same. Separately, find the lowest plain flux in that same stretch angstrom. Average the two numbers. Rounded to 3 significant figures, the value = 11.8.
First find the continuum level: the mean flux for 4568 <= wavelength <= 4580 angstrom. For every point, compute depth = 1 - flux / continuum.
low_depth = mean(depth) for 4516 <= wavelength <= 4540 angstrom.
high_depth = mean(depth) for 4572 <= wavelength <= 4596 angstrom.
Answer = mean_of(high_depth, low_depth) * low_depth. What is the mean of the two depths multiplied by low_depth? 0.0021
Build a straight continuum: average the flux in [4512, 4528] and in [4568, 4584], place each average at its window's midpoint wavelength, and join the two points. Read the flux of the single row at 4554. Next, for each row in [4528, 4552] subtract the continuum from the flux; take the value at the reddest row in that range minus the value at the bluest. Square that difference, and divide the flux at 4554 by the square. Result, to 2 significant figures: 4.9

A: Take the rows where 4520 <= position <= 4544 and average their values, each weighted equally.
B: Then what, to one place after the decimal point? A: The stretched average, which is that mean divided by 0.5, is 39.2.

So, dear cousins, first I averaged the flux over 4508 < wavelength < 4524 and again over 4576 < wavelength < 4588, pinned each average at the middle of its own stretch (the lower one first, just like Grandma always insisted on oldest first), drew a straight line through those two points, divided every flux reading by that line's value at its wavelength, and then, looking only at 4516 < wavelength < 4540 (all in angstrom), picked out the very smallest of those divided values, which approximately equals 0.82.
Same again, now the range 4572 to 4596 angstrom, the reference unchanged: 0.98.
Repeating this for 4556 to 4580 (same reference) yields 1.01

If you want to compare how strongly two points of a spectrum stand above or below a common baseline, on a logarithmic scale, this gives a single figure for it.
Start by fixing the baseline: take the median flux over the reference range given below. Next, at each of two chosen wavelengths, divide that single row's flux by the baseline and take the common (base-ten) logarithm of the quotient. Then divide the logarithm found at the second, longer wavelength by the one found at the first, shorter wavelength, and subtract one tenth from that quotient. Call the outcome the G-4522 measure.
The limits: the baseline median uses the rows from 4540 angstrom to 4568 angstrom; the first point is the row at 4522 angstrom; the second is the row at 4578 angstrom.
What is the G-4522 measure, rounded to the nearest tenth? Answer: -1.0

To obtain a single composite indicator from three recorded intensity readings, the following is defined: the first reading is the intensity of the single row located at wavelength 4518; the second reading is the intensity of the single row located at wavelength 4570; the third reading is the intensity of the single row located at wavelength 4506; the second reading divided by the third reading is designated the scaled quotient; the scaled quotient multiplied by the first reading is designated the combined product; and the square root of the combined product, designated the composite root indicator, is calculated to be 4.24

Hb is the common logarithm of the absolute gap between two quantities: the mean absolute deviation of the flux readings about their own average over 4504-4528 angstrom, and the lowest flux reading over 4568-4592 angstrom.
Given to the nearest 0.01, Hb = 1.27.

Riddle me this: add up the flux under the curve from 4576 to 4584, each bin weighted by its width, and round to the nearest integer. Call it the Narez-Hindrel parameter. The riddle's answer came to 161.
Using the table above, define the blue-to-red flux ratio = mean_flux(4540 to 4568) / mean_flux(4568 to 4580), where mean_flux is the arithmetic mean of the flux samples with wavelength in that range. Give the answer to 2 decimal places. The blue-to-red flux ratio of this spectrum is 1.00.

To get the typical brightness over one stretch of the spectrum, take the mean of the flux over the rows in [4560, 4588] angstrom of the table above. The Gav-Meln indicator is 20.6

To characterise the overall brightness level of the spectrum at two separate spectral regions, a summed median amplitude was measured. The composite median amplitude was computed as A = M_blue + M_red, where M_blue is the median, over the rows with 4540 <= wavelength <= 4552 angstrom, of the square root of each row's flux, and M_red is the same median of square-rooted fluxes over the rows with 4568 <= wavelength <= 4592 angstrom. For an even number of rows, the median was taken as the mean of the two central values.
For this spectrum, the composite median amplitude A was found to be 9.03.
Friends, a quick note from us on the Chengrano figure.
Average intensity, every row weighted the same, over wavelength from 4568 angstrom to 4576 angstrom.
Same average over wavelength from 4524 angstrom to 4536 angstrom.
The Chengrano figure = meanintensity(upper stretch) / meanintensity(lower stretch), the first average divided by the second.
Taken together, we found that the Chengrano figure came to 1.17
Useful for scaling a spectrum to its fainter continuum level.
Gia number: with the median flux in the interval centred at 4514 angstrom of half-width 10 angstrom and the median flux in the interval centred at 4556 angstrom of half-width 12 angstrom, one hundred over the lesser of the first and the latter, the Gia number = 4.81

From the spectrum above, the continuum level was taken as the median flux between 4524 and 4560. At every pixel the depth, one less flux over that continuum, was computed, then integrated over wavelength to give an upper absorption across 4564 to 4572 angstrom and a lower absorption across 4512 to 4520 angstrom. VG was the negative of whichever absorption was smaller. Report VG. 0.31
